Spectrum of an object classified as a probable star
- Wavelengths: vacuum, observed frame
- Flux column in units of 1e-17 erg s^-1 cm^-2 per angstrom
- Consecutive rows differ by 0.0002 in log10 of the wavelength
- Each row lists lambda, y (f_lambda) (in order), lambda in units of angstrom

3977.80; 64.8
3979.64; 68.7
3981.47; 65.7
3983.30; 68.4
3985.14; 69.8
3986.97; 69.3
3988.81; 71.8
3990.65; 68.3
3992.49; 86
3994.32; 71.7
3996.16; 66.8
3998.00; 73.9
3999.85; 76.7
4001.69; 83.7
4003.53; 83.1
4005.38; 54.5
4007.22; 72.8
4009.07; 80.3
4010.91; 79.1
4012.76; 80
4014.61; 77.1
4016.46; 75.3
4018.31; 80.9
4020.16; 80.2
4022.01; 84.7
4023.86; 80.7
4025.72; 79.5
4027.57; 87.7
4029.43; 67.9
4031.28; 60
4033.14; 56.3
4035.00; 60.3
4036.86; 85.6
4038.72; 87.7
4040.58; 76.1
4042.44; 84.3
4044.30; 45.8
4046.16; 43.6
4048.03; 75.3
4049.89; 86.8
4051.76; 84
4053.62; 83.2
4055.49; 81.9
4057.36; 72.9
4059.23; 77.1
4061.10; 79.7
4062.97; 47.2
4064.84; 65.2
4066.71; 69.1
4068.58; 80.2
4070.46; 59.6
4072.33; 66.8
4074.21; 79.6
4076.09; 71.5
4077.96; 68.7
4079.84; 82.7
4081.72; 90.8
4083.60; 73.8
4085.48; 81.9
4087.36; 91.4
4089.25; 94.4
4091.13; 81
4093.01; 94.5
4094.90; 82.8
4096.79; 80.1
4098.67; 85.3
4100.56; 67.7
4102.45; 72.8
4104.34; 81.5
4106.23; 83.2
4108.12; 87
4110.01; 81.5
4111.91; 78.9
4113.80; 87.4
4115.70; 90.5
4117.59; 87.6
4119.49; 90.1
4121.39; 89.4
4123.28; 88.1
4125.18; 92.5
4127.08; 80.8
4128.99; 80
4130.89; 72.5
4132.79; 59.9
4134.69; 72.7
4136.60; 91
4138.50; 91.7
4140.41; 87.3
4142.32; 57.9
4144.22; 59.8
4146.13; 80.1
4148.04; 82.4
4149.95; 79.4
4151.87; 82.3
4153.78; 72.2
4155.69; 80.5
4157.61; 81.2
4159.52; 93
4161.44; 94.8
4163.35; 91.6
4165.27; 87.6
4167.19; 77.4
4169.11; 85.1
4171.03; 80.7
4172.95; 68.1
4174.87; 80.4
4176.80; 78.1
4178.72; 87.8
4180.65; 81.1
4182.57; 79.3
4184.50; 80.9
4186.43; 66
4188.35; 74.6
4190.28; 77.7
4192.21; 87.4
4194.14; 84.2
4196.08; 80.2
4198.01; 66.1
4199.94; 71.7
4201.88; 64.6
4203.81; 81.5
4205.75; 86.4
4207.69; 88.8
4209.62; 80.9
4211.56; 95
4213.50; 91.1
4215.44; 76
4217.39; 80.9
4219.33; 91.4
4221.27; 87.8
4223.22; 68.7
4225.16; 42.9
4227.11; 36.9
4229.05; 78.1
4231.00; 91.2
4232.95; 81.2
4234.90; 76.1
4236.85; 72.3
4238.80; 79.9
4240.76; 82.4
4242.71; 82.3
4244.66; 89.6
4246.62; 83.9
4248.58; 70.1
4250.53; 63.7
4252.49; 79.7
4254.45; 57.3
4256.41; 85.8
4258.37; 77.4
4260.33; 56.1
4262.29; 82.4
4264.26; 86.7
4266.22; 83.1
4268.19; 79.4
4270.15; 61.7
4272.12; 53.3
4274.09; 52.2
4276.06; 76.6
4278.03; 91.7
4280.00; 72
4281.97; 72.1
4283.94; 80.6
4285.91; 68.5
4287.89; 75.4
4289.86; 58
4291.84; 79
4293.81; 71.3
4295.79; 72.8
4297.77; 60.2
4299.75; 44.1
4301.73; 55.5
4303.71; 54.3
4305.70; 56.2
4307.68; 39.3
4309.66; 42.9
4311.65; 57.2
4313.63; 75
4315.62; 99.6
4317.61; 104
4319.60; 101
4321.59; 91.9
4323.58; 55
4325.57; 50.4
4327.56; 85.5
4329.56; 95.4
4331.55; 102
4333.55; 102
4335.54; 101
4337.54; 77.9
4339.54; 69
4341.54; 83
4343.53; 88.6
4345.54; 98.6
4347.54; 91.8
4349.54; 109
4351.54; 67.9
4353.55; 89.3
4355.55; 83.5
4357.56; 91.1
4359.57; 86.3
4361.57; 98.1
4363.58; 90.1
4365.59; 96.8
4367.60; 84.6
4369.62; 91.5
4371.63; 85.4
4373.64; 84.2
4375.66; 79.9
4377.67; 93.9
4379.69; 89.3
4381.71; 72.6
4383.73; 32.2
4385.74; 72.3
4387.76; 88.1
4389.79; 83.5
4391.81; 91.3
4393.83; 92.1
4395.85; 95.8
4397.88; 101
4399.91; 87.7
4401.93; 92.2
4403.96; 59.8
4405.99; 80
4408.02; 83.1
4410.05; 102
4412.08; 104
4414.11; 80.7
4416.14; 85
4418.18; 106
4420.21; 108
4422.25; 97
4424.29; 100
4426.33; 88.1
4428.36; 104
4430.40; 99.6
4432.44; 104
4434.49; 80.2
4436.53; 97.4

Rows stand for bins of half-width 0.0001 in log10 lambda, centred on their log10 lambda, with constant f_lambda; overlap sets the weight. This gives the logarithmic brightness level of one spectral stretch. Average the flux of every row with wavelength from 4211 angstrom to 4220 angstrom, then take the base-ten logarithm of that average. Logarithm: 1.94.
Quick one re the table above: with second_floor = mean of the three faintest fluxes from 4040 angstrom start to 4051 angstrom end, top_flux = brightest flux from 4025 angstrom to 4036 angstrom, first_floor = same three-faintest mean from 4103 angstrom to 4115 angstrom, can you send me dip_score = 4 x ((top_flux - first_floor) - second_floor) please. -191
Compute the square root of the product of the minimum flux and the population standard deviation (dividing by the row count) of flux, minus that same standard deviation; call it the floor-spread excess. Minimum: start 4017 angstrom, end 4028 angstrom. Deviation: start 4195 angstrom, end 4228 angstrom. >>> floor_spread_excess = 19.6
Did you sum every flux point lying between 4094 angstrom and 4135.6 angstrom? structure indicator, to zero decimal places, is 1792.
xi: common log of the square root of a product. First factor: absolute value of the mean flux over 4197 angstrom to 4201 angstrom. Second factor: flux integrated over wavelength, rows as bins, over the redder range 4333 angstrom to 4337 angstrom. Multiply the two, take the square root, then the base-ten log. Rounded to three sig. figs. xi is 2.22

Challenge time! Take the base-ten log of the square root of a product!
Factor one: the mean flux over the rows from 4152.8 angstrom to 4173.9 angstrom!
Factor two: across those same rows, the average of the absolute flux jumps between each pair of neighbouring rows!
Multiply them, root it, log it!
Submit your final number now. 1.36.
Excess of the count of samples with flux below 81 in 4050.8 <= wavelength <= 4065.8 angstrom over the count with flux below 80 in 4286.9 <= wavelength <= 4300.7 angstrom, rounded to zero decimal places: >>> -2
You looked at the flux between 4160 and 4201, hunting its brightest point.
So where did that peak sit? 4161.44 angstrom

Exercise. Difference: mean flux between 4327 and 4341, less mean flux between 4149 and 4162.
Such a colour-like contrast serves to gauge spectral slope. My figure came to 7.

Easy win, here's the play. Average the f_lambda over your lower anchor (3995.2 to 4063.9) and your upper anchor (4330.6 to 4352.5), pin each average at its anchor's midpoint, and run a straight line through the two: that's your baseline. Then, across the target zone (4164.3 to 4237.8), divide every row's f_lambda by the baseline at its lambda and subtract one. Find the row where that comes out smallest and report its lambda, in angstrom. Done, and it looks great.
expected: 4227.11 angstrom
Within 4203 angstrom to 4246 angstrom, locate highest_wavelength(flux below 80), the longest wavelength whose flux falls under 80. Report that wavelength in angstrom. 4238.80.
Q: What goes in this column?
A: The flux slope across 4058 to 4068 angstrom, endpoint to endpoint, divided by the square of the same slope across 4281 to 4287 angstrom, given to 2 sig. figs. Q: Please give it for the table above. -1.3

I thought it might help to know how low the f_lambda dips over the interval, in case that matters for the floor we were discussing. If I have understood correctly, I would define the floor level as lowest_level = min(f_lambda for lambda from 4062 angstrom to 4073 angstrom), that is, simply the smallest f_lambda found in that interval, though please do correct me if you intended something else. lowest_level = 47.2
